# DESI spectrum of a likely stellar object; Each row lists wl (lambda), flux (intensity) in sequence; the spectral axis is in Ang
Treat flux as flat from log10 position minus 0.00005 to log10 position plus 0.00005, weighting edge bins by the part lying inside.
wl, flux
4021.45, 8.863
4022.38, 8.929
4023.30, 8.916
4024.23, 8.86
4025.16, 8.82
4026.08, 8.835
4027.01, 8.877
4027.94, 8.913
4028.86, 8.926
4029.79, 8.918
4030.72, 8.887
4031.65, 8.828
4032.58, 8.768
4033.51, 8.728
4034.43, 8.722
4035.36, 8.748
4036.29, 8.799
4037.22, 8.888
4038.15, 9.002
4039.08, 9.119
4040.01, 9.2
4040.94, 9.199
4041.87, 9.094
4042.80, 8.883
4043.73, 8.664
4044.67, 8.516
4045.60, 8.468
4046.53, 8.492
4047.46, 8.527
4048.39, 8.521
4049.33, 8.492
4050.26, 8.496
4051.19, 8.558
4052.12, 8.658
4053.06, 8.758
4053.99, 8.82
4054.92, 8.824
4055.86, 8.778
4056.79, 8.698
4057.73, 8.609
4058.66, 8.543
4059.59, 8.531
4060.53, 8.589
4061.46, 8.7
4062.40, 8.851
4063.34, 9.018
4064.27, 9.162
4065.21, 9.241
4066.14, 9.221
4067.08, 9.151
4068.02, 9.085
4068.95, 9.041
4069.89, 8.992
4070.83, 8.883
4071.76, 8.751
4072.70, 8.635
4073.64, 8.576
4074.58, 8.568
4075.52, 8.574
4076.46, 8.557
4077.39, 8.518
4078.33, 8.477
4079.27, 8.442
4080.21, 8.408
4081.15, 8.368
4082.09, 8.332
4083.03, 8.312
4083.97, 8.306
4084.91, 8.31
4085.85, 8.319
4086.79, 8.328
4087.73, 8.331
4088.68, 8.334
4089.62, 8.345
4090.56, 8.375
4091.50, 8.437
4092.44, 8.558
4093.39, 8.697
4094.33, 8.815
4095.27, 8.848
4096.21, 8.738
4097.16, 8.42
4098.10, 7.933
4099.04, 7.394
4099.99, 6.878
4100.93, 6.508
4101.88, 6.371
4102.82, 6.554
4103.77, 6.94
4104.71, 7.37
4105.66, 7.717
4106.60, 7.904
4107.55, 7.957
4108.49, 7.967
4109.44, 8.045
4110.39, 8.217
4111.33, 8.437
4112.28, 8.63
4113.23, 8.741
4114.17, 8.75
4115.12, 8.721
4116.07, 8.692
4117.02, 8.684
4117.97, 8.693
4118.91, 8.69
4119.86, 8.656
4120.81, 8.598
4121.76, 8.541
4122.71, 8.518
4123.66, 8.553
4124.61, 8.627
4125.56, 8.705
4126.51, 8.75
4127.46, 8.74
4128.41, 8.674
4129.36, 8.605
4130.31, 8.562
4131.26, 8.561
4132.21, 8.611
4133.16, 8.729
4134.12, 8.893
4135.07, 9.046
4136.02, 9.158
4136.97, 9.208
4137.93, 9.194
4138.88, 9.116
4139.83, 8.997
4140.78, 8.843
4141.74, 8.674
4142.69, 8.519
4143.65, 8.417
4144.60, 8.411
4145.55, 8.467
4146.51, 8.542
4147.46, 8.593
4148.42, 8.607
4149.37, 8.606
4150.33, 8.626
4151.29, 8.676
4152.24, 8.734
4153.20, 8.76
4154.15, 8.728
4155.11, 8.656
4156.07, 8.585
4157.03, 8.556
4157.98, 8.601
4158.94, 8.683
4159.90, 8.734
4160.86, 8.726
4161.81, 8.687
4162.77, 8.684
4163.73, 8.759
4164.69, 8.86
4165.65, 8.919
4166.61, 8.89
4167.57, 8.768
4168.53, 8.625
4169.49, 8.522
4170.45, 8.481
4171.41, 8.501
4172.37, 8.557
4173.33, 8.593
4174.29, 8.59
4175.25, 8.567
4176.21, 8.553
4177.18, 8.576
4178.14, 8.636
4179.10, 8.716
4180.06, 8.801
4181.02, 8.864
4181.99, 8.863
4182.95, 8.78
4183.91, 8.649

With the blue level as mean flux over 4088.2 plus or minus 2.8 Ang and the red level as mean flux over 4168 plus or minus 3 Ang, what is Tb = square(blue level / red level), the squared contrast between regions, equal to 0.92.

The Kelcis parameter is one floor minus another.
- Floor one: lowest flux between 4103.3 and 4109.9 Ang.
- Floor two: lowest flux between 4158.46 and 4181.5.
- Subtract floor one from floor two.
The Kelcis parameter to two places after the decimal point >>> 1.54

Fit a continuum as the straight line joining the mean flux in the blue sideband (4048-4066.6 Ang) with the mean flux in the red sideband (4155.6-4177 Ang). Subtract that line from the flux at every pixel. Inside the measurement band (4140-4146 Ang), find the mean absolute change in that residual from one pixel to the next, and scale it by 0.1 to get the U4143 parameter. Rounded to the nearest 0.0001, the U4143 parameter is 0.0097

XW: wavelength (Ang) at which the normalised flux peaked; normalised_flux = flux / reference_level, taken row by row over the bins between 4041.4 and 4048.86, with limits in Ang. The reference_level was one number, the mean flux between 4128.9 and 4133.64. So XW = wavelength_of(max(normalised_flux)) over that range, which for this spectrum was 4041.87 Ang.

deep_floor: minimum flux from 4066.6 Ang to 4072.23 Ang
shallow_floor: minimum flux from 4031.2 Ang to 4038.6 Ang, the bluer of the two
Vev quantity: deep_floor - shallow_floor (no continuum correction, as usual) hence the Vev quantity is 0.03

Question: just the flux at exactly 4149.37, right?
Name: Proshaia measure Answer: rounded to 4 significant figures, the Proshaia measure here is 8.606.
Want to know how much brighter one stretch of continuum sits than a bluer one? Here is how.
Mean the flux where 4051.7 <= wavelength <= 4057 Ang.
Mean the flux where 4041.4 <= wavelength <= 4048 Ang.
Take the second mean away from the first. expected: 0.09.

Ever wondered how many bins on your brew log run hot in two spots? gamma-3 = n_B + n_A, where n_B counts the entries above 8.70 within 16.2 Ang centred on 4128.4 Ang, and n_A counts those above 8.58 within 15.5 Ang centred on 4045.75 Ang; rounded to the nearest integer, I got 16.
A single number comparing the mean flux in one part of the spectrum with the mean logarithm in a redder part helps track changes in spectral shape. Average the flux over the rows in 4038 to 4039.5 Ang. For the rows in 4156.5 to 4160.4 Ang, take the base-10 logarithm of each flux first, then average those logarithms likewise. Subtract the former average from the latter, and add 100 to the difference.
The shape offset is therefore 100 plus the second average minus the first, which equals 91.9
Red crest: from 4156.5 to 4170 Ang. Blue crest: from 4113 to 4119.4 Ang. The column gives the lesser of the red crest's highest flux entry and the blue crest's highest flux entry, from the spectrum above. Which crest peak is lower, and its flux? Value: 8.75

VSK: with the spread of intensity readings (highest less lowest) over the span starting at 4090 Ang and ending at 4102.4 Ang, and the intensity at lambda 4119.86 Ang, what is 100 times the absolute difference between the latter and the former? 618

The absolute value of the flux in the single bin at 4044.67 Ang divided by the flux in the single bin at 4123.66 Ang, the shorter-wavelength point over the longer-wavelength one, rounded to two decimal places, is 1.00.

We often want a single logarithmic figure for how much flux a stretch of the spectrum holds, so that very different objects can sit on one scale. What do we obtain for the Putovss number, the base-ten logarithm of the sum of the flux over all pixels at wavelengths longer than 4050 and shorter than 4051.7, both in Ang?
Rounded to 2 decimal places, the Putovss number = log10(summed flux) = 1.23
